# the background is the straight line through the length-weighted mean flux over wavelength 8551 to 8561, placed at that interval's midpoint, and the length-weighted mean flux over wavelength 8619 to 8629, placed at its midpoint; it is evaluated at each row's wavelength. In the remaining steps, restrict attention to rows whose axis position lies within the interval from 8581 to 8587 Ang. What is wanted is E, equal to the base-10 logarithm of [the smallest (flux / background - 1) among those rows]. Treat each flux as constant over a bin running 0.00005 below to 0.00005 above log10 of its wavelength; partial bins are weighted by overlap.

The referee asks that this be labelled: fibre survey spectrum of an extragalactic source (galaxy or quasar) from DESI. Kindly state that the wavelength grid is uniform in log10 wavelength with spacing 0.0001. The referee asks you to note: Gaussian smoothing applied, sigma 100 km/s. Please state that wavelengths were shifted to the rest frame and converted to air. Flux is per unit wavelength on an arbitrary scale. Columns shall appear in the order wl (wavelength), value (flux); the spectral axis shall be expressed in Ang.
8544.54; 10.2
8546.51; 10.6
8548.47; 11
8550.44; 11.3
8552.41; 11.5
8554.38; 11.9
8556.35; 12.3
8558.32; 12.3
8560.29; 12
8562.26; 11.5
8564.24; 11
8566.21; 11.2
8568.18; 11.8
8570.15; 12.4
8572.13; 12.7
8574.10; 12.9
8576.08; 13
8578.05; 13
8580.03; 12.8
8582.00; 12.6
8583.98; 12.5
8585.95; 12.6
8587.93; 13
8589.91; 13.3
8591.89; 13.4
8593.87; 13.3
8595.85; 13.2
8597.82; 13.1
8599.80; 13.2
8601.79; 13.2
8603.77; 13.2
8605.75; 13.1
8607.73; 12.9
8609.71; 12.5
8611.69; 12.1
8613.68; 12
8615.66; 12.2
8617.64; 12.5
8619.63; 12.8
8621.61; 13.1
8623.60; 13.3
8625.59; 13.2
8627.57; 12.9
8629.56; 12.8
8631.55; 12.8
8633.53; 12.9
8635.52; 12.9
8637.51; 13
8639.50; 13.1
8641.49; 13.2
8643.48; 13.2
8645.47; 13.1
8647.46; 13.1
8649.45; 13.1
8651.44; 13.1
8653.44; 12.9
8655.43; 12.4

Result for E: -2.18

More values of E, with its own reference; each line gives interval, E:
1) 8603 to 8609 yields -2.10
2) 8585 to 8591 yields -1.92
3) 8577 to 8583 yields -1.76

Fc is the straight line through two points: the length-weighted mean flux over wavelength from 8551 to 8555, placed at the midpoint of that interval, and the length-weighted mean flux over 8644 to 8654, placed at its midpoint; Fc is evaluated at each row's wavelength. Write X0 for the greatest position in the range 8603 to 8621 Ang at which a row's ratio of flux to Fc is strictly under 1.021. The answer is 8619.63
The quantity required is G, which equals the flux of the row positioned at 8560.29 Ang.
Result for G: 12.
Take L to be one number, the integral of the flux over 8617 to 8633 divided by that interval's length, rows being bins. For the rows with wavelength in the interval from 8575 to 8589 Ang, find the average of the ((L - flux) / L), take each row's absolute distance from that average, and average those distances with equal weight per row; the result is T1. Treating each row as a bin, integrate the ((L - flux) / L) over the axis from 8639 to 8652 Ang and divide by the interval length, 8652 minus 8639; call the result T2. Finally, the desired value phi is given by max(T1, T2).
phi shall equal 0.015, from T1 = 0.015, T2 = -0.015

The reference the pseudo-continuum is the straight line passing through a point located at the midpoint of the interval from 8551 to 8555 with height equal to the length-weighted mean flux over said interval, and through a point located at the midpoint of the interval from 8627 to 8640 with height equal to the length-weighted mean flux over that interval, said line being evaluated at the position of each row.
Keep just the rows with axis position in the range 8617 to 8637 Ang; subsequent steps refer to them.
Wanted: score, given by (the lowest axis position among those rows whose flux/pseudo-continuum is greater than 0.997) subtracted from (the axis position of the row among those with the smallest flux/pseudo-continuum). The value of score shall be -2.0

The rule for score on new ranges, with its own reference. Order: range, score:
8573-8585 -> 9.9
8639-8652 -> 11.9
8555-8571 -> 7.9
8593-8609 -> 13.9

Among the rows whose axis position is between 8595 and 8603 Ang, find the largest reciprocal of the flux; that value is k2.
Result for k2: 0.076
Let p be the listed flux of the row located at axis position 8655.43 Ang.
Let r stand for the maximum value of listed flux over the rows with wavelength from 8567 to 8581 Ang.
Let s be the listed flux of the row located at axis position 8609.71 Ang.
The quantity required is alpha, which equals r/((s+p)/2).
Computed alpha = 1.04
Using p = 12.4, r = 13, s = 12.5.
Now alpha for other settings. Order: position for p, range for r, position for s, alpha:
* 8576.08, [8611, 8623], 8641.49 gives 1.00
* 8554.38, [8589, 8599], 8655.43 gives 1.10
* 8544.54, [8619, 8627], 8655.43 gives 1.18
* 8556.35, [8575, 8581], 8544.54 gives 1.16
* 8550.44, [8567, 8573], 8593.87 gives 1.03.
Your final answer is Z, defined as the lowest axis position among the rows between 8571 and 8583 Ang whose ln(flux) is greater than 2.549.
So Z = 8574.10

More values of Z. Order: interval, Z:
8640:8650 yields 8641.49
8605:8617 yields 8605.75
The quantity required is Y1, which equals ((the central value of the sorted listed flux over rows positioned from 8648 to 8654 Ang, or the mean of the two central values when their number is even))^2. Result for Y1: 172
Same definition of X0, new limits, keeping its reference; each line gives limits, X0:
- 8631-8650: 8649.45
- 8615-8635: 8633.53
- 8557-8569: 8568.18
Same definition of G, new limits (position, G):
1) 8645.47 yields 13.1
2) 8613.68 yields 12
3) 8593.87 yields 13.3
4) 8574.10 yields 12.9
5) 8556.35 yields 12.3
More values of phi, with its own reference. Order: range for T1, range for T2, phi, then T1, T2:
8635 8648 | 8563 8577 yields 0.062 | 0.006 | 0.062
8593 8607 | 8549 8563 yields 0.087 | 0.004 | 0.087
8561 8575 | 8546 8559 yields 0.105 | 0.049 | 0.105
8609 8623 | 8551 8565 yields 0.089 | 0.024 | 0.089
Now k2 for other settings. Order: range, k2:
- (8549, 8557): 0.088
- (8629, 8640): 0.078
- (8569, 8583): 0.081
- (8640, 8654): 0.078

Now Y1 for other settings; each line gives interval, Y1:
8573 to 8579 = 169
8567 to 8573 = 154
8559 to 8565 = 132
